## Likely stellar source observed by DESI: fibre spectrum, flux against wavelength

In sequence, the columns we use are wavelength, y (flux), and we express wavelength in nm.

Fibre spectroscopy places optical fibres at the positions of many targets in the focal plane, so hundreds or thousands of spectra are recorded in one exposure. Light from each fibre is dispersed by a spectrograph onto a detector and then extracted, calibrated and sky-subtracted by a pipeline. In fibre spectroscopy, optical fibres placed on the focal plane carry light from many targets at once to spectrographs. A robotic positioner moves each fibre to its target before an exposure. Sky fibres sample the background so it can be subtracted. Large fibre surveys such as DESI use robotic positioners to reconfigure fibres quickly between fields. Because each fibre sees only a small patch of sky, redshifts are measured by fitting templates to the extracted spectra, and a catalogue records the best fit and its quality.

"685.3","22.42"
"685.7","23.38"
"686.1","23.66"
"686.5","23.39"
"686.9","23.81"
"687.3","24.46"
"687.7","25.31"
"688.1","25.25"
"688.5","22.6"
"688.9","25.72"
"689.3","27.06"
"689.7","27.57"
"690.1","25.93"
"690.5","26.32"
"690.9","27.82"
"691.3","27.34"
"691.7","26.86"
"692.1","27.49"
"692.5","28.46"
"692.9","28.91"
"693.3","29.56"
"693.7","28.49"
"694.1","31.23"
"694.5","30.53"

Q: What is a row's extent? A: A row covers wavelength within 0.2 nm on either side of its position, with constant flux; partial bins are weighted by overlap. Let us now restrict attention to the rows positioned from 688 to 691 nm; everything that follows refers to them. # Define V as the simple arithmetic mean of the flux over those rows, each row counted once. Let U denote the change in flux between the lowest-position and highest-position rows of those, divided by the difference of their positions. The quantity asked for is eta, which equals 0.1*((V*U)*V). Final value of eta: 62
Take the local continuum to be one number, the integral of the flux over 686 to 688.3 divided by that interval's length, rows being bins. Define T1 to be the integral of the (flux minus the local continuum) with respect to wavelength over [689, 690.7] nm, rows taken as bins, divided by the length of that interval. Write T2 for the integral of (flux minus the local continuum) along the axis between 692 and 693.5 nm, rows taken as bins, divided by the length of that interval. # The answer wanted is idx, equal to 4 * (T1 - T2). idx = -8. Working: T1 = 2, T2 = 4.3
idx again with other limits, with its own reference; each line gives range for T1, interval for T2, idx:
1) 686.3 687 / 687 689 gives -4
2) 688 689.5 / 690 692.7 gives -8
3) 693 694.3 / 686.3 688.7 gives 22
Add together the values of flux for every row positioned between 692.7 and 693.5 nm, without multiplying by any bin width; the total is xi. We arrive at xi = 58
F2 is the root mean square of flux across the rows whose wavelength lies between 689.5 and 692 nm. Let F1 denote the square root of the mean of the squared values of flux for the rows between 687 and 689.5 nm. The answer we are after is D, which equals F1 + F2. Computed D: 52.1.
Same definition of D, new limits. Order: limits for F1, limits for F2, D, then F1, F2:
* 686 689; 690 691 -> 51.0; 24.3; 27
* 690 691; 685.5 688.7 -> 50.7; 26.7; 24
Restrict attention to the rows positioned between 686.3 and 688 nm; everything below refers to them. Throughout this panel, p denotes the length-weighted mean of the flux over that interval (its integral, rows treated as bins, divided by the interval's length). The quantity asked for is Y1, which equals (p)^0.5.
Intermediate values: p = 24.3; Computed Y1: 4.93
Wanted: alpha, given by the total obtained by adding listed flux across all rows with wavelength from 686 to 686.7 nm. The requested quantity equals 47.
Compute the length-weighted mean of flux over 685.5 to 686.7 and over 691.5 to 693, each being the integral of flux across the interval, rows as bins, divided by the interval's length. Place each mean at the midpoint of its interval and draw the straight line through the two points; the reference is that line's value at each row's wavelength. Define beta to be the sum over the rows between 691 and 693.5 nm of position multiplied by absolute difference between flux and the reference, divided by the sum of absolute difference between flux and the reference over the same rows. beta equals 692.57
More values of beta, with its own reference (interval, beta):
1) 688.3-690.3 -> 689.10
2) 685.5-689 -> 687.93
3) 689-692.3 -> 690.26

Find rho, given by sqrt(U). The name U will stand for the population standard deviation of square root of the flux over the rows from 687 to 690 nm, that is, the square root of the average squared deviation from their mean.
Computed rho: 0.39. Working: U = 0.15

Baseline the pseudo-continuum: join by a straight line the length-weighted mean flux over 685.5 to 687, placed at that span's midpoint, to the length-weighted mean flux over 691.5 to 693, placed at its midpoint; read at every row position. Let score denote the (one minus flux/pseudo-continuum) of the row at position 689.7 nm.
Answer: -0.06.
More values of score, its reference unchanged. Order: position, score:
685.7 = -0.01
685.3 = 0.02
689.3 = -0.05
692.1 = 0.01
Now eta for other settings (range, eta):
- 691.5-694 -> 65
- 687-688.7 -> -92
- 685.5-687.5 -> 38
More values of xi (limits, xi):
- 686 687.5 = 95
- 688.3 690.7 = 155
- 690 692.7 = 190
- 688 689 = 74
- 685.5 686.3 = 47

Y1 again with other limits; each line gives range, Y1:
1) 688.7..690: 5.17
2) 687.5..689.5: 5.02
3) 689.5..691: 5.18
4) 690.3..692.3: 5.21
